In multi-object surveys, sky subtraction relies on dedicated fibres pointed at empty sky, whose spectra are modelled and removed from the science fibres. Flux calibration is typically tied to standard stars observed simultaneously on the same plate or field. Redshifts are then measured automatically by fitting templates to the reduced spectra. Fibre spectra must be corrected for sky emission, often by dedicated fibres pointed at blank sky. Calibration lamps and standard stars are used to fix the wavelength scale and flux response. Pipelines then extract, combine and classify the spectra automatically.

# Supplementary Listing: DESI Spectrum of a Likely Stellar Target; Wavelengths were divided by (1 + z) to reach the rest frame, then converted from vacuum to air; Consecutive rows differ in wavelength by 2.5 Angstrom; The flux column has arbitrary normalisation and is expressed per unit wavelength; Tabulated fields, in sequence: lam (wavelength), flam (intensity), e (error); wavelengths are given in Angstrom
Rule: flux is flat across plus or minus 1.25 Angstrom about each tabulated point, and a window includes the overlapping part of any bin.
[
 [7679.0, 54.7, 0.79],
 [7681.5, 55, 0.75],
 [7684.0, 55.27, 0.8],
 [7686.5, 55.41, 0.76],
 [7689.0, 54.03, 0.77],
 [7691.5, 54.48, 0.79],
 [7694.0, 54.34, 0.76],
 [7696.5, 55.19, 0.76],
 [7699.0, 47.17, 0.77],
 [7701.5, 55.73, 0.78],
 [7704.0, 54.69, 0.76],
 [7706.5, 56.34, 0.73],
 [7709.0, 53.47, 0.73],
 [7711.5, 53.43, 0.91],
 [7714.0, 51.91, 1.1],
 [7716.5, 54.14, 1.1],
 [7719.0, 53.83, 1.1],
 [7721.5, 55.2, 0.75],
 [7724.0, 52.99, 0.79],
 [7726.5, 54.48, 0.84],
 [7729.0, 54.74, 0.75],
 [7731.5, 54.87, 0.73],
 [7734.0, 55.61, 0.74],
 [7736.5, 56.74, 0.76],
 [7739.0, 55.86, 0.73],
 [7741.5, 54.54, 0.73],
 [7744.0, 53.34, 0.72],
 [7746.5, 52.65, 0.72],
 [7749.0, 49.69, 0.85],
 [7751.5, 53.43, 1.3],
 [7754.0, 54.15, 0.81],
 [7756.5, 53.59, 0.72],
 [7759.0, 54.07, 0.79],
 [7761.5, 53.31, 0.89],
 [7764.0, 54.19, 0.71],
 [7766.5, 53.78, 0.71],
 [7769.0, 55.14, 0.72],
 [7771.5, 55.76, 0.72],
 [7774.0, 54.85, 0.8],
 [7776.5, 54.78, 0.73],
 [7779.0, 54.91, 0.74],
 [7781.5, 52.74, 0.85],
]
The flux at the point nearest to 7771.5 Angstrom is 55.76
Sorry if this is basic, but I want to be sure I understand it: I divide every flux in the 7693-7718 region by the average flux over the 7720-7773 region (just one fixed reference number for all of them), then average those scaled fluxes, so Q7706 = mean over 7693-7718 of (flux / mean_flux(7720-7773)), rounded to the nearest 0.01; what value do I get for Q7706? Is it 0.99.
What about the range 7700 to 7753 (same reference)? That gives 1.00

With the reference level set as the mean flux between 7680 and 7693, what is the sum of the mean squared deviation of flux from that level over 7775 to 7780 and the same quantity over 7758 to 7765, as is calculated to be 1.1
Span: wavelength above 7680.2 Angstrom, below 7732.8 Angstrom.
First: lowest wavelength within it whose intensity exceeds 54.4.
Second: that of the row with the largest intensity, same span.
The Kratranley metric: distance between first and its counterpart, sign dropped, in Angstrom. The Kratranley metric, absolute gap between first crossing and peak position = 25 Angstrom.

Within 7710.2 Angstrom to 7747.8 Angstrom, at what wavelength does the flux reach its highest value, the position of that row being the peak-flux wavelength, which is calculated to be 7736.5 Angstrom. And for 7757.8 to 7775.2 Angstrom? 7771.5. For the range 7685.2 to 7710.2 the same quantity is 7706.5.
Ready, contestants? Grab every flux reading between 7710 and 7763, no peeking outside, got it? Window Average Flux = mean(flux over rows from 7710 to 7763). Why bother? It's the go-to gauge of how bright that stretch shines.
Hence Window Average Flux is 53.9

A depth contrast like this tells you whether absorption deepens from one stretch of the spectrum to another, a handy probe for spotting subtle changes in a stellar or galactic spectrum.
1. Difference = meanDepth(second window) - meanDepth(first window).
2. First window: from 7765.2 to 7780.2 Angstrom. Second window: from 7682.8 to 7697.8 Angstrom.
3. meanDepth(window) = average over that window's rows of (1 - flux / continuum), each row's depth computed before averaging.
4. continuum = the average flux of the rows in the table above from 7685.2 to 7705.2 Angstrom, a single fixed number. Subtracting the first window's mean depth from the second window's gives 0.00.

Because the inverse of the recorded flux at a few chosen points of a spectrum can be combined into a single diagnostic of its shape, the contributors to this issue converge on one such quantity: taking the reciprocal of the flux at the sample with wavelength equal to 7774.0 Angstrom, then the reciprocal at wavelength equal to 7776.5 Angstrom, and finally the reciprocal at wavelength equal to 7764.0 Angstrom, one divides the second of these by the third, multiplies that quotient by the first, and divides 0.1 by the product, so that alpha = 5.54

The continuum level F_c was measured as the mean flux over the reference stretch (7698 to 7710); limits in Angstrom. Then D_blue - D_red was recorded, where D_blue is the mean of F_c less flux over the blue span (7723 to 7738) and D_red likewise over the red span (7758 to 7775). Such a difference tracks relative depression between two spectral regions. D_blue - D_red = -0.5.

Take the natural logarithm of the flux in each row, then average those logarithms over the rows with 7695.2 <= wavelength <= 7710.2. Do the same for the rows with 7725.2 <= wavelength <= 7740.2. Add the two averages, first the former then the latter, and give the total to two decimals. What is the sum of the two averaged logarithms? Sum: 8.00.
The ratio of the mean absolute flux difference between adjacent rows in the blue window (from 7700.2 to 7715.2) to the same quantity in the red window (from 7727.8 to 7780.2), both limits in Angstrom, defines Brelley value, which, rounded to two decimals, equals 1.45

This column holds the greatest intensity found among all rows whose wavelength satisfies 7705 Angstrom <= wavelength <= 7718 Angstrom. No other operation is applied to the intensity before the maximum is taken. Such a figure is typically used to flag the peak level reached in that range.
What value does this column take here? 56.34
